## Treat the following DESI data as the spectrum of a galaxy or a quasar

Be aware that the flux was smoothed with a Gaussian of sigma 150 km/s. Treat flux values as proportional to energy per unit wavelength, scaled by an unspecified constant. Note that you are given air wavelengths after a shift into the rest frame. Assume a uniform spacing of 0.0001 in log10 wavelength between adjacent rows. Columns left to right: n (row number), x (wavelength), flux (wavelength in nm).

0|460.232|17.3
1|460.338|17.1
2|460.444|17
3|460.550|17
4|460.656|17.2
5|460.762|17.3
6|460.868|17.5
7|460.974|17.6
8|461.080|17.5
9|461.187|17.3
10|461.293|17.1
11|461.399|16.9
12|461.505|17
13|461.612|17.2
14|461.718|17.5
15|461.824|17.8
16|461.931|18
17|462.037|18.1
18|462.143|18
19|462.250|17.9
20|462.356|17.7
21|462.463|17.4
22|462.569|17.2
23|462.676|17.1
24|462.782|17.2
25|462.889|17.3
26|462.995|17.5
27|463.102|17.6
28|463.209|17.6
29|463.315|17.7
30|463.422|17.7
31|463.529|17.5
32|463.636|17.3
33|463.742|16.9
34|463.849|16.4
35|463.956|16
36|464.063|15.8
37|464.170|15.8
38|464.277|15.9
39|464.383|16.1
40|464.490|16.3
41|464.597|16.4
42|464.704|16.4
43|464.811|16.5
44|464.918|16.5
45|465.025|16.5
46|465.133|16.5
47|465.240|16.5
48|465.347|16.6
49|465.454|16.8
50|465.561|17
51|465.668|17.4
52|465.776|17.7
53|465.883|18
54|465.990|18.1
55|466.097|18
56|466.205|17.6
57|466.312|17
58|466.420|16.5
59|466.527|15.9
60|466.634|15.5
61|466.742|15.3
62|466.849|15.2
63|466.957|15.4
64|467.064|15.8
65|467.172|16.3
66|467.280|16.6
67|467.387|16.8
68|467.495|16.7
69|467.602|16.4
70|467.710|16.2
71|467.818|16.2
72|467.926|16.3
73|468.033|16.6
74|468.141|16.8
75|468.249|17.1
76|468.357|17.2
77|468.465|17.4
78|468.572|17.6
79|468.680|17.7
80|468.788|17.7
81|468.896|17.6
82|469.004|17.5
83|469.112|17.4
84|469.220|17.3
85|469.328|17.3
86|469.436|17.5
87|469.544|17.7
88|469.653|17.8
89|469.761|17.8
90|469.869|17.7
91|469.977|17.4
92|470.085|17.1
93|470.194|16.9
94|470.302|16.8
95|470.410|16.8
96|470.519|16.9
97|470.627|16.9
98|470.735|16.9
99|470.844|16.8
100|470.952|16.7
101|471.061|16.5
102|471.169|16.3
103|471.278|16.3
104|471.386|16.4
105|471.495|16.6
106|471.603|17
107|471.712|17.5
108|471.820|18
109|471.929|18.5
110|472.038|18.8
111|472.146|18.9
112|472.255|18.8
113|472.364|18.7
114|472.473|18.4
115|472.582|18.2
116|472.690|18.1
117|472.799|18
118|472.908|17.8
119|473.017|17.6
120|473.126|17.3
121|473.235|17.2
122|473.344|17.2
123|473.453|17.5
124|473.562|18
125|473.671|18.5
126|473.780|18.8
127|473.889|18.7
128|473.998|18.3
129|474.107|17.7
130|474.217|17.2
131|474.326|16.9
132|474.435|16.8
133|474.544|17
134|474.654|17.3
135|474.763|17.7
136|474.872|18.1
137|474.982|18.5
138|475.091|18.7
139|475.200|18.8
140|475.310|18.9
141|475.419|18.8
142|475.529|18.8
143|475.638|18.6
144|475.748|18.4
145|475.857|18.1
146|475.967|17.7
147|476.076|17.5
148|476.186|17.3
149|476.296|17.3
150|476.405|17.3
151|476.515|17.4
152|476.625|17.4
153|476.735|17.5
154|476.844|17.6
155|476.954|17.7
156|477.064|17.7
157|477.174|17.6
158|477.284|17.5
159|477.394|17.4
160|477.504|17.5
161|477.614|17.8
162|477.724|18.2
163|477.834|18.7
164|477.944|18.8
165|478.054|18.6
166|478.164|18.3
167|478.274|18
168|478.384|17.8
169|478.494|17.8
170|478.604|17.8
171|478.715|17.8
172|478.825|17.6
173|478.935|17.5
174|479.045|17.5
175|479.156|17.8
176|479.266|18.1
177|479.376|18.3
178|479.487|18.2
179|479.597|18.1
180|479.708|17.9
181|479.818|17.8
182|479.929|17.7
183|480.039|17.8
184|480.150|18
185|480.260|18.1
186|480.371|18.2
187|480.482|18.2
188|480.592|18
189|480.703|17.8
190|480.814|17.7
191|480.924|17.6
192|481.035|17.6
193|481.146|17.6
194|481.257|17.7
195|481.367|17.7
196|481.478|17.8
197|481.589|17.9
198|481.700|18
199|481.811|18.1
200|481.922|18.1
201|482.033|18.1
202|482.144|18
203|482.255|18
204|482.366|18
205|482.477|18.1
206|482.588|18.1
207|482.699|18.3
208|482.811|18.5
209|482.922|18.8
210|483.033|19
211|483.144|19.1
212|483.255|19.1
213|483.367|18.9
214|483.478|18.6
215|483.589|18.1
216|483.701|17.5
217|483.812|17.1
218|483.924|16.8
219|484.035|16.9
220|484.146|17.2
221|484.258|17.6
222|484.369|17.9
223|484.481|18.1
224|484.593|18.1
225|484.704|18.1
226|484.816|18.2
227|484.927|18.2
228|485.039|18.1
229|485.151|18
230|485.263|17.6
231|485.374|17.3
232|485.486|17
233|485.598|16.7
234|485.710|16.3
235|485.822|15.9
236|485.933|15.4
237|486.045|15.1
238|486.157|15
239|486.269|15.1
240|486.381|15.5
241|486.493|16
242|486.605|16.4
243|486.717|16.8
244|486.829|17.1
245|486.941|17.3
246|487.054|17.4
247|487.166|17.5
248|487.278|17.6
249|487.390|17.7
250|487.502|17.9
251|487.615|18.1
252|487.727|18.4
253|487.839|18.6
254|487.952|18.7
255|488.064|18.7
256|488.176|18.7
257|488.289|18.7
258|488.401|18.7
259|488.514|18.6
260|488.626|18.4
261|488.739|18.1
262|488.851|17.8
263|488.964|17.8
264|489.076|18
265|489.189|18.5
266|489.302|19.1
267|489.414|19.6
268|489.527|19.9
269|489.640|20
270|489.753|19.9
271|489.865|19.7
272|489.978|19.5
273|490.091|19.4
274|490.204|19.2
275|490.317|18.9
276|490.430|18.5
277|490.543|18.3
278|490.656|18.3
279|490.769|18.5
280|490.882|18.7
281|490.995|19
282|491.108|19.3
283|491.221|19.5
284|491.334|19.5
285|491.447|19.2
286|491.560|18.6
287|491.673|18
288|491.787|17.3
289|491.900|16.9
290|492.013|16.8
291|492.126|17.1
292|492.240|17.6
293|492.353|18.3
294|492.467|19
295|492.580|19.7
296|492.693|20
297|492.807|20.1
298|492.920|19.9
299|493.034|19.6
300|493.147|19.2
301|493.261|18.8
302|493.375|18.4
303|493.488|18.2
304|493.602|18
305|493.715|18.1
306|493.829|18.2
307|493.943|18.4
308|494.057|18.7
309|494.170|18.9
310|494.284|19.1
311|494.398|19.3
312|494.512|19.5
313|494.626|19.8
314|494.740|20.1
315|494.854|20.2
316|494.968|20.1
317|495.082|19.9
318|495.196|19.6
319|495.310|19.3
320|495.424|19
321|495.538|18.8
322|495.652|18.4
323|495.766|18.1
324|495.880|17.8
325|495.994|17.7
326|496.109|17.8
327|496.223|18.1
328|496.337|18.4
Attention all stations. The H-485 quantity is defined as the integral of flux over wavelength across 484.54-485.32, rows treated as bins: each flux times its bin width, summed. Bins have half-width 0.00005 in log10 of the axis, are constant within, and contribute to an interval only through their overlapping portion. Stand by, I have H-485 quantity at 14.1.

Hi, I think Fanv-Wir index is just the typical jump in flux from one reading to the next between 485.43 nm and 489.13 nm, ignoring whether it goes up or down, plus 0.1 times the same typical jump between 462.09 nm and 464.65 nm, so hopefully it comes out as 0.23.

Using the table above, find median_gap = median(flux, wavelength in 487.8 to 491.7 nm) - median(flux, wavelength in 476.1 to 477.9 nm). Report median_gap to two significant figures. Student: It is 1.2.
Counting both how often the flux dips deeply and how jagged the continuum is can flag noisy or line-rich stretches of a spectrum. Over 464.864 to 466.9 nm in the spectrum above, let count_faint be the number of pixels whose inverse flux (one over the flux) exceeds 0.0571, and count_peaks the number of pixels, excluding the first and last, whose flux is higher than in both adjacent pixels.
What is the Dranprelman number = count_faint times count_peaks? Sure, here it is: 14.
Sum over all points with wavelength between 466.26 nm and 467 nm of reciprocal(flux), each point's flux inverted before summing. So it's 0.44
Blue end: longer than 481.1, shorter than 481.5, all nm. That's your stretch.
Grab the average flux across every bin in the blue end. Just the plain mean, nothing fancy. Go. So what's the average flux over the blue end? 17.7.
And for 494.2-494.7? 19.4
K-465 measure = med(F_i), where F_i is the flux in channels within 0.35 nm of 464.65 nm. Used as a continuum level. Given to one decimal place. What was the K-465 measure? 16.4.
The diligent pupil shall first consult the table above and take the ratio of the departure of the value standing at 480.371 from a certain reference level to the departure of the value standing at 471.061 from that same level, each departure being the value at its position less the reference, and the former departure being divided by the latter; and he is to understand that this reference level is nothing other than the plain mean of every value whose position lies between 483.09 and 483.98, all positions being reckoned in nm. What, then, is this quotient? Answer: -0.03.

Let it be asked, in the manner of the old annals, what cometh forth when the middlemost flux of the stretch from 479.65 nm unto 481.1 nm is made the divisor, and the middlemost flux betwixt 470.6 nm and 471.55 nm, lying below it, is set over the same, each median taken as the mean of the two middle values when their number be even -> 0.93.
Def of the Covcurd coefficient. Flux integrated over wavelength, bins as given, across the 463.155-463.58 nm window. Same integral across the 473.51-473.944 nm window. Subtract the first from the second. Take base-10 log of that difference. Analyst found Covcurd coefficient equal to -0.26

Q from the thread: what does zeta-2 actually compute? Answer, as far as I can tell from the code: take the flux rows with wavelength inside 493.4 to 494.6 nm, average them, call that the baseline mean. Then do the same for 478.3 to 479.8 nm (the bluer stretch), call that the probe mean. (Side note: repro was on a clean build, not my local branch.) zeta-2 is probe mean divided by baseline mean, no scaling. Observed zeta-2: 0.96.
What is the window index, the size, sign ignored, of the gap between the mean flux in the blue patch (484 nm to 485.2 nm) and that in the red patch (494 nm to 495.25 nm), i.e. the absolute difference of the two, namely 1.7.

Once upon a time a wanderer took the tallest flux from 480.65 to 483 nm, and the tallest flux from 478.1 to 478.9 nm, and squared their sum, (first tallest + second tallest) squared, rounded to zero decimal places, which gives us 1376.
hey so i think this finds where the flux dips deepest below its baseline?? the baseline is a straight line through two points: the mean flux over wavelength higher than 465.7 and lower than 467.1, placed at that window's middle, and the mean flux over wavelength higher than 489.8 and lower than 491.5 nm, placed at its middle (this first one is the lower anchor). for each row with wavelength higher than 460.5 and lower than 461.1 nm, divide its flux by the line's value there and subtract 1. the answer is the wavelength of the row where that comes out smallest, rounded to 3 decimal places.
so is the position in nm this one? 460.550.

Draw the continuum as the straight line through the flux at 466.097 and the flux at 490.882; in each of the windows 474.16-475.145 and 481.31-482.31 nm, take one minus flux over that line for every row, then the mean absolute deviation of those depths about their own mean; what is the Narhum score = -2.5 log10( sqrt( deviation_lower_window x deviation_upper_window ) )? 4.67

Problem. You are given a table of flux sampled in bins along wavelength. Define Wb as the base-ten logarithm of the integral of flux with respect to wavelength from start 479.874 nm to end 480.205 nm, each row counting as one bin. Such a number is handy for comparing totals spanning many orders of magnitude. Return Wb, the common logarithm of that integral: 0.772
